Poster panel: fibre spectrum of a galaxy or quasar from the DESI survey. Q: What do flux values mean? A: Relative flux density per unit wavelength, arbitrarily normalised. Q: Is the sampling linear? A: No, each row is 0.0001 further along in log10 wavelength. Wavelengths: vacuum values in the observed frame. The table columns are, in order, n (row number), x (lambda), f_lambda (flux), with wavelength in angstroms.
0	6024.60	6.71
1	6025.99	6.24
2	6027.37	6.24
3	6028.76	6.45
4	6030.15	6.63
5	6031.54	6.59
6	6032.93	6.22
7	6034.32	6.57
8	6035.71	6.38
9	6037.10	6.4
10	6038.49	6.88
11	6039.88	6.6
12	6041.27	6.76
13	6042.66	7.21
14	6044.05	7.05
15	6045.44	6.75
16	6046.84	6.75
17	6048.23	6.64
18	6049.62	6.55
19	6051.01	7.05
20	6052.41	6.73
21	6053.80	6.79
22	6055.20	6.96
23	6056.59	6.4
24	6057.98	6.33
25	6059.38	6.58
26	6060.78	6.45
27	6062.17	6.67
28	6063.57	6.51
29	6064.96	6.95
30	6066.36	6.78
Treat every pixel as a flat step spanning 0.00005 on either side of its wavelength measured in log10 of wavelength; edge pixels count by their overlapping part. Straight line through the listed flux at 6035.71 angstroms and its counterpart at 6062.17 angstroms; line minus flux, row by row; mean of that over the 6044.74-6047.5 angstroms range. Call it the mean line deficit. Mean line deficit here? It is -0.26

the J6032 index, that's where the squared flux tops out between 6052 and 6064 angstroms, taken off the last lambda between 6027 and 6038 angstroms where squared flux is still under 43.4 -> -18.1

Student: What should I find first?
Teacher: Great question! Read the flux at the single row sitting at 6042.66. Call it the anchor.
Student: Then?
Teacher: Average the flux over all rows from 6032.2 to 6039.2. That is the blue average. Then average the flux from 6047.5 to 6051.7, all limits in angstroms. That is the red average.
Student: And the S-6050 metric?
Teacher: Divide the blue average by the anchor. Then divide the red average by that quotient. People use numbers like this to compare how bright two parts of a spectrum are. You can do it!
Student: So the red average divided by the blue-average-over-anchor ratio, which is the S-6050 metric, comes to 7.5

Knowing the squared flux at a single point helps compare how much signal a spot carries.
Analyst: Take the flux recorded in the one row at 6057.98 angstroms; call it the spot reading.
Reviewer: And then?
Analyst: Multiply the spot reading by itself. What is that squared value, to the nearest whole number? 40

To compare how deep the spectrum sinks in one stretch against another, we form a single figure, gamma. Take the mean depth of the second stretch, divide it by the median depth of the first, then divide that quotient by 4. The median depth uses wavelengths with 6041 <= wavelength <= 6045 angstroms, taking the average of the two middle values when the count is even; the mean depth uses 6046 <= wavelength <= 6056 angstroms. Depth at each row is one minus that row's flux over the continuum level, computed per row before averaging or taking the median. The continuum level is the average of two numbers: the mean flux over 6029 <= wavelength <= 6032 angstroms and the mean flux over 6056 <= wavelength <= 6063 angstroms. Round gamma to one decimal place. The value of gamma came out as 0.1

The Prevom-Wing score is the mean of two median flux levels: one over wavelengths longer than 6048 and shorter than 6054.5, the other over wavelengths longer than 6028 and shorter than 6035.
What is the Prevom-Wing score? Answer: 6.65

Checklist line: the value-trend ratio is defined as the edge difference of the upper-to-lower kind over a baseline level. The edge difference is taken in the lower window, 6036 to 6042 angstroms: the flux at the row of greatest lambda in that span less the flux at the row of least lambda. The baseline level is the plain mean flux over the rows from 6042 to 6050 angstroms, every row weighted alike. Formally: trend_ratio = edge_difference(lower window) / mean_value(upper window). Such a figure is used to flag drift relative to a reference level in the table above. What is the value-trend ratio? 0.053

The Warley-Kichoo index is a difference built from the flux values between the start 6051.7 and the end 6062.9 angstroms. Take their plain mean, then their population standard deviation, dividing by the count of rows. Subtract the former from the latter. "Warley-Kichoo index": -6.41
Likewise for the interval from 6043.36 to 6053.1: -6.61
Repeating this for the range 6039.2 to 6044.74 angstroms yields -6.67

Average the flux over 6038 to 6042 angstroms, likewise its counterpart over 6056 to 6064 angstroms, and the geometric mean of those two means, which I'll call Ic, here 6.62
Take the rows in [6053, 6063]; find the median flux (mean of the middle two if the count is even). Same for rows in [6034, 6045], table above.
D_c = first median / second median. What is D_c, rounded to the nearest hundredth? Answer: 0.99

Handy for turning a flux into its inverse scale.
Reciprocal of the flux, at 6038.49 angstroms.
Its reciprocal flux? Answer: 0.145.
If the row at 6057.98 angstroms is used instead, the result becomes 0.158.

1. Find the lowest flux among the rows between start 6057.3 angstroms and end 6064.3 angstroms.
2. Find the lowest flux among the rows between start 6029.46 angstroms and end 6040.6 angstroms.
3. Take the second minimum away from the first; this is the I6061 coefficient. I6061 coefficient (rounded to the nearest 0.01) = 0.11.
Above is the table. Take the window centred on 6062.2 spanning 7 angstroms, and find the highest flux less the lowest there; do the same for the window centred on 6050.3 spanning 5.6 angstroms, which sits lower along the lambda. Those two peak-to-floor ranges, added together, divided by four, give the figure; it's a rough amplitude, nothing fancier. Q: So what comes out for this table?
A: 0.250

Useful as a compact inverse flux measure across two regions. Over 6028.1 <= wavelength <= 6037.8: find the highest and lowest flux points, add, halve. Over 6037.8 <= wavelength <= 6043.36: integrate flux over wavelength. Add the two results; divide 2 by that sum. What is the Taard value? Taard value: 0.0448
